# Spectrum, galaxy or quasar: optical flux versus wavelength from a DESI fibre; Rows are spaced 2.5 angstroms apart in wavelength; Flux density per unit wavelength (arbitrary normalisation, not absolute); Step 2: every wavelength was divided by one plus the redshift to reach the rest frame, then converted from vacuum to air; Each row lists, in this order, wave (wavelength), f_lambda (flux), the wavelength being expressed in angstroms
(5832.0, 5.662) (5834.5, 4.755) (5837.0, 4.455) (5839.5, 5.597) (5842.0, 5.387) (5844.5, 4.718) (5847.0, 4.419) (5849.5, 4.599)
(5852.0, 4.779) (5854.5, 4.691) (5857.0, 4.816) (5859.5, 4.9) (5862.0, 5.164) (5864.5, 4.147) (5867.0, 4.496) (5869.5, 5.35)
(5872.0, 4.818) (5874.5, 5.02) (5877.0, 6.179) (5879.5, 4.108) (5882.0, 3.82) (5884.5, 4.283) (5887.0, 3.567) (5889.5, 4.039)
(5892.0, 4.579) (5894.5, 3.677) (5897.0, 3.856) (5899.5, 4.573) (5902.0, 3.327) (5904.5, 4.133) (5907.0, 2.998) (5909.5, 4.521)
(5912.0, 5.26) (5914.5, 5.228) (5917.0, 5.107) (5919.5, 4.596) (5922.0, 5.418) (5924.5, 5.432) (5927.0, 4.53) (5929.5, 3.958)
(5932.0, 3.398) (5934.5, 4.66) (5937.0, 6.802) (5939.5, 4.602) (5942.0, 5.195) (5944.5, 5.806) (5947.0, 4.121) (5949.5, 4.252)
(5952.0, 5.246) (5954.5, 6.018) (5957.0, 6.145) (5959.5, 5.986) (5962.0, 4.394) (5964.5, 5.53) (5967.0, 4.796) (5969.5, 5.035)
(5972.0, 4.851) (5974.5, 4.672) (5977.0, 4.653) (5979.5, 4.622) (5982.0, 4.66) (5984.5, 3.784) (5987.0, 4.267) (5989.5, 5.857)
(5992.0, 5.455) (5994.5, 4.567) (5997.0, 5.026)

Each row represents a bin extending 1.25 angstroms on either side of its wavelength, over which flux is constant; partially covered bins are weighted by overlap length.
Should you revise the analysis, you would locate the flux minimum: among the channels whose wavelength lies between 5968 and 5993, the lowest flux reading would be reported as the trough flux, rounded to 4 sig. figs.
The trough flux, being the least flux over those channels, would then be 3.784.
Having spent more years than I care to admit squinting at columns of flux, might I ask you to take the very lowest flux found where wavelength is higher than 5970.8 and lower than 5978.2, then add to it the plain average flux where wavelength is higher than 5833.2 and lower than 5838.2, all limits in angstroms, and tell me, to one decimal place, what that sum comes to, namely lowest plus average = 9.3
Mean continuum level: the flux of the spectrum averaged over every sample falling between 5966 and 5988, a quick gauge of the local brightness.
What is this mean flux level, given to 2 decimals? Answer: 4.59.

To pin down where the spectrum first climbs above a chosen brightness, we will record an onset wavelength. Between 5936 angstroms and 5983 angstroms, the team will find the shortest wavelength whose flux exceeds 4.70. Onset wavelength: 5937.0 angstroms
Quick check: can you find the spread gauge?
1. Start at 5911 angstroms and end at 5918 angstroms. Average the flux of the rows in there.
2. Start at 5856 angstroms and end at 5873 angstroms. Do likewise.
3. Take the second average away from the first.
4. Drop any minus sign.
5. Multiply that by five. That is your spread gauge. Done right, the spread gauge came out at 1.9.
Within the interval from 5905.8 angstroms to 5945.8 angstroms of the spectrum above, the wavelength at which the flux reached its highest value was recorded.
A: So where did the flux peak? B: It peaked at 5937.0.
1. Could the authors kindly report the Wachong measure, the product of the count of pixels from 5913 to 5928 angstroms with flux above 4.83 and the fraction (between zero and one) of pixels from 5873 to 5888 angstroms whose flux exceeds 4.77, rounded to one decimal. 1.3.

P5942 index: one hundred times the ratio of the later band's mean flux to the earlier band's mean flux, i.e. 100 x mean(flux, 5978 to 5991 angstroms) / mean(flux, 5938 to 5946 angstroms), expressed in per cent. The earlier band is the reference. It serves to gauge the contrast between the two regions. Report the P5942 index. 89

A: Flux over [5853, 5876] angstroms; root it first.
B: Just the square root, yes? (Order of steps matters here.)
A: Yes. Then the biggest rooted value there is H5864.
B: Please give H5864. 2.31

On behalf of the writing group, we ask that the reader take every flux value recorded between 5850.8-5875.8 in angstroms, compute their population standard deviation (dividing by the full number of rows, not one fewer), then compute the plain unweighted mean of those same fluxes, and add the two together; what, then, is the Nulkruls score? 5.14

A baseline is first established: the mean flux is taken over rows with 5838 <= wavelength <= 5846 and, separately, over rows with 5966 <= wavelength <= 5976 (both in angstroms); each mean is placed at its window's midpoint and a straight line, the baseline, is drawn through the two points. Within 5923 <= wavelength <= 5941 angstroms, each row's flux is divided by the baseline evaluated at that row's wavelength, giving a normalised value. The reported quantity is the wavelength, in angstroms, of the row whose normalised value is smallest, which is 5932.0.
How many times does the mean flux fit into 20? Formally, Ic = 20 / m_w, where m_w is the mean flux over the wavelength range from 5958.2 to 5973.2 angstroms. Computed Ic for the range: 3.92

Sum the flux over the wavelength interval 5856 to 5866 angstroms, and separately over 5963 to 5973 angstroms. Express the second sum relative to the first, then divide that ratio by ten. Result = 0.106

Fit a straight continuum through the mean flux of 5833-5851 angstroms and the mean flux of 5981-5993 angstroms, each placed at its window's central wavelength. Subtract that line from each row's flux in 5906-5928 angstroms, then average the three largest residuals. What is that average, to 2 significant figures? 0.55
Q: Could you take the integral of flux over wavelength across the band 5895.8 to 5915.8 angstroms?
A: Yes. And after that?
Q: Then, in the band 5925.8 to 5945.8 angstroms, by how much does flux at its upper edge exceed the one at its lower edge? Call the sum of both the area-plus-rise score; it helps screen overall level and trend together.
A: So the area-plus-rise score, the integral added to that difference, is 86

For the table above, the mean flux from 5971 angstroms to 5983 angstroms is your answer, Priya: 4.69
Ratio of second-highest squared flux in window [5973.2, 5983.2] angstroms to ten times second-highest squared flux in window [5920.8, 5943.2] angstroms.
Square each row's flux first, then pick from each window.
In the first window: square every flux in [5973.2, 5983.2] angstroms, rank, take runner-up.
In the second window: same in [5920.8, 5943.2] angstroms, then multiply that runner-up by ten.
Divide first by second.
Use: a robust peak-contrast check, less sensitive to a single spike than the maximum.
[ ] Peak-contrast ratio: 0.074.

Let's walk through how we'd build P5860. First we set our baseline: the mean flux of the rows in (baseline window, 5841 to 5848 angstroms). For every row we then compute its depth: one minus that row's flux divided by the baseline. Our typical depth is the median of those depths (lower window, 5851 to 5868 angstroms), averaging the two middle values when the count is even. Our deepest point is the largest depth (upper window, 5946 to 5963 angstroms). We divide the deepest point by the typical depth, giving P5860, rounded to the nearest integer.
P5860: 12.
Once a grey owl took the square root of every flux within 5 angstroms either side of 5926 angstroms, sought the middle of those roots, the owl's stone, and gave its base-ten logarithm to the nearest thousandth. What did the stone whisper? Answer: 0.348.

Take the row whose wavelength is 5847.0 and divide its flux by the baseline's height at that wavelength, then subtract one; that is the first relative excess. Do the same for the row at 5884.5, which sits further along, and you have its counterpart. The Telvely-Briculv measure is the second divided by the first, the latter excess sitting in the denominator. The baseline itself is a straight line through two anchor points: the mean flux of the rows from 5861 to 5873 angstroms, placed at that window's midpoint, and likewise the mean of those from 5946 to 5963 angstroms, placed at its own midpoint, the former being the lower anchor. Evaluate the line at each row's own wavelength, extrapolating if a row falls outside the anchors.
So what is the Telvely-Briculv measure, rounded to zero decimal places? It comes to 2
